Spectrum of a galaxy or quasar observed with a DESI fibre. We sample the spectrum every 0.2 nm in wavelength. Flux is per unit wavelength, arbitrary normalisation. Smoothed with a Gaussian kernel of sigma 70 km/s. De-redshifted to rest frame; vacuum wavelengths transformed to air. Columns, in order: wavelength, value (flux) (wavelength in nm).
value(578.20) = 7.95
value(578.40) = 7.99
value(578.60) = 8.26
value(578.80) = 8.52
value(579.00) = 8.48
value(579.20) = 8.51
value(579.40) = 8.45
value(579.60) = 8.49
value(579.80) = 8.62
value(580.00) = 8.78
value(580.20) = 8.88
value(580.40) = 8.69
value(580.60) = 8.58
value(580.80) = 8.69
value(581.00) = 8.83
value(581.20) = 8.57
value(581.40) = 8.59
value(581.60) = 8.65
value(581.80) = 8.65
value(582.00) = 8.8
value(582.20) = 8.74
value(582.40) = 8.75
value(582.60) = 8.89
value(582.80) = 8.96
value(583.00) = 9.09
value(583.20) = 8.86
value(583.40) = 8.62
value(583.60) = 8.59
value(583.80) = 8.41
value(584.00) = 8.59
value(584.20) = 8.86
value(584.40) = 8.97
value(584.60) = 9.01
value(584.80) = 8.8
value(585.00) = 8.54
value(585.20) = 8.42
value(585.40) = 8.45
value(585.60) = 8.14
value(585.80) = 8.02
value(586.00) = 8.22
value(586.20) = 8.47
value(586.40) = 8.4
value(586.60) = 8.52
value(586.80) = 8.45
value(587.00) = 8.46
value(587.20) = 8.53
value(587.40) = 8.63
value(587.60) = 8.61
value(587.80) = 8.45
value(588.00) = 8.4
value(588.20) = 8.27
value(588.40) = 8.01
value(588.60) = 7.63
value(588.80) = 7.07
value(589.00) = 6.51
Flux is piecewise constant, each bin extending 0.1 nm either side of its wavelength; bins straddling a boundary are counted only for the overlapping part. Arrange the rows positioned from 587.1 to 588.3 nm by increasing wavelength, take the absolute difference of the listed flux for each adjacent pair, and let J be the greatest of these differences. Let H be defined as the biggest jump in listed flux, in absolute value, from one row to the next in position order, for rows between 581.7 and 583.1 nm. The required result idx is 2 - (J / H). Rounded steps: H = 0.150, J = 0.160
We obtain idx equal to 0.93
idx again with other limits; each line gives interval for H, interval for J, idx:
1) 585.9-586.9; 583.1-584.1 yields 1.04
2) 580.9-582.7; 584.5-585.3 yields 1.00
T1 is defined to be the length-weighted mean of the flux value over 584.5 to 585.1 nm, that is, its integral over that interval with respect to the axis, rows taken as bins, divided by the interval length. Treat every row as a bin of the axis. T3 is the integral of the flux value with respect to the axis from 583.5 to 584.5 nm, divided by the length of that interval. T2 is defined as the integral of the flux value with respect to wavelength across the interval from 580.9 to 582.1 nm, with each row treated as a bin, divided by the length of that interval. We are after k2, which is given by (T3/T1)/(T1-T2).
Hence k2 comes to 9.7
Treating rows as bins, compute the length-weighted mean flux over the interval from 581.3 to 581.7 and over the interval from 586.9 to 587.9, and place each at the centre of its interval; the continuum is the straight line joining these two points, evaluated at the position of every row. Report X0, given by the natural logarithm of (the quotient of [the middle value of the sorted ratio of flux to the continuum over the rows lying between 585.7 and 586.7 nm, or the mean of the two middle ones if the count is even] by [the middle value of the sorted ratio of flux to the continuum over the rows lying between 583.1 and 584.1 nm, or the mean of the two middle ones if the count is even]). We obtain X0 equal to -0.02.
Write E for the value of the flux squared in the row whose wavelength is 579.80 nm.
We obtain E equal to 74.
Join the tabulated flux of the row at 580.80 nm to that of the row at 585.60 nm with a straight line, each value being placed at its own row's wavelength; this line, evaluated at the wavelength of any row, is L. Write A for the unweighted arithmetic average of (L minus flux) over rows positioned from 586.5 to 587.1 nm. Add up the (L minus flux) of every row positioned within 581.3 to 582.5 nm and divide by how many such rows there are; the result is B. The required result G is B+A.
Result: -0.6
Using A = -0.5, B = -0.13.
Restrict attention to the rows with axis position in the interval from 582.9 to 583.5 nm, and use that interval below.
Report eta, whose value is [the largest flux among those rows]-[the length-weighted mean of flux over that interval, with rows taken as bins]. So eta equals 0.233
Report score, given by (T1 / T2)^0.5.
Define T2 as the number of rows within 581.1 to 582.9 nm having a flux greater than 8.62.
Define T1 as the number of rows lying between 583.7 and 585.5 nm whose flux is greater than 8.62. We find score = 0.8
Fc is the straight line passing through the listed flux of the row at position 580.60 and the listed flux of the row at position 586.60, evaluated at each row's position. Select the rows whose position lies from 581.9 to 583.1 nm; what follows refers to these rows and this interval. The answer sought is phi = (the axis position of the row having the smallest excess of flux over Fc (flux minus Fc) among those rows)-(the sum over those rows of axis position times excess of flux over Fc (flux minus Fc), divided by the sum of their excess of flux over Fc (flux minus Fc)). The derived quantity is -0.42 nm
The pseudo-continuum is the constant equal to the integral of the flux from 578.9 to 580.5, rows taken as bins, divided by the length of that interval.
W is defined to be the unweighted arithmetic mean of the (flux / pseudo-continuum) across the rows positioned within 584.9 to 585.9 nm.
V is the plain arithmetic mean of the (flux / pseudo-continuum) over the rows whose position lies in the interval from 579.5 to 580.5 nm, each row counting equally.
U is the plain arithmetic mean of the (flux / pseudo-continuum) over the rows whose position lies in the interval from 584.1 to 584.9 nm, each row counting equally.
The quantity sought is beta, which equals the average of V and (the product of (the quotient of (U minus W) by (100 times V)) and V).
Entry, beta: 0.505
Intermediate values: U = 1.03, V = 1.01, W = 0.97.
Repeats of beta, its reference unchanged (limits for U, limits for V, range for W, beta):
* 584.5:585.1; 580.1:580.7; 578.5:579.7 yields 0.506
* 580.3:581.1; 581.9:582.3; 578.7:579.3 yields 0.509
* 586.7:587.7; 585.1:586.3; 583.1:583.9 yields 0.481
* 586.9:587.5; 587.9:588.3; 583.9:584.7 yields 0.484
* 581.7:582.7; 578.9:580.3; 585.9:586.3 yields 0.500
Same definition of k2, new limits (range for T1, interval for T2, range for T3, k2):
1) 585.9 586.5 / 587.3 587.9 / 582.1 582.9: -5.3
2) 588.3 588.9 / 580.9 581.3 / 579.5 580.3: -1.0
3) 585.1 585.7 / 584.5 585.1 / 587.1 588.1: -2.3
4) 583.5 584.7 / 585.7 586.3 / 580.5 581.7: 2.0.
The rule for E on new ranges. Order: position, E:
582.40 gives 77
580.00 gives 77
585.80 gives 64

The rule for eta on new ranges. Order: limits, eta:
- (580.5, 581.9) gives 0.179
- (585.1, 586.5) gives 0.167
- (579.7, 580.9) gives 0.173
